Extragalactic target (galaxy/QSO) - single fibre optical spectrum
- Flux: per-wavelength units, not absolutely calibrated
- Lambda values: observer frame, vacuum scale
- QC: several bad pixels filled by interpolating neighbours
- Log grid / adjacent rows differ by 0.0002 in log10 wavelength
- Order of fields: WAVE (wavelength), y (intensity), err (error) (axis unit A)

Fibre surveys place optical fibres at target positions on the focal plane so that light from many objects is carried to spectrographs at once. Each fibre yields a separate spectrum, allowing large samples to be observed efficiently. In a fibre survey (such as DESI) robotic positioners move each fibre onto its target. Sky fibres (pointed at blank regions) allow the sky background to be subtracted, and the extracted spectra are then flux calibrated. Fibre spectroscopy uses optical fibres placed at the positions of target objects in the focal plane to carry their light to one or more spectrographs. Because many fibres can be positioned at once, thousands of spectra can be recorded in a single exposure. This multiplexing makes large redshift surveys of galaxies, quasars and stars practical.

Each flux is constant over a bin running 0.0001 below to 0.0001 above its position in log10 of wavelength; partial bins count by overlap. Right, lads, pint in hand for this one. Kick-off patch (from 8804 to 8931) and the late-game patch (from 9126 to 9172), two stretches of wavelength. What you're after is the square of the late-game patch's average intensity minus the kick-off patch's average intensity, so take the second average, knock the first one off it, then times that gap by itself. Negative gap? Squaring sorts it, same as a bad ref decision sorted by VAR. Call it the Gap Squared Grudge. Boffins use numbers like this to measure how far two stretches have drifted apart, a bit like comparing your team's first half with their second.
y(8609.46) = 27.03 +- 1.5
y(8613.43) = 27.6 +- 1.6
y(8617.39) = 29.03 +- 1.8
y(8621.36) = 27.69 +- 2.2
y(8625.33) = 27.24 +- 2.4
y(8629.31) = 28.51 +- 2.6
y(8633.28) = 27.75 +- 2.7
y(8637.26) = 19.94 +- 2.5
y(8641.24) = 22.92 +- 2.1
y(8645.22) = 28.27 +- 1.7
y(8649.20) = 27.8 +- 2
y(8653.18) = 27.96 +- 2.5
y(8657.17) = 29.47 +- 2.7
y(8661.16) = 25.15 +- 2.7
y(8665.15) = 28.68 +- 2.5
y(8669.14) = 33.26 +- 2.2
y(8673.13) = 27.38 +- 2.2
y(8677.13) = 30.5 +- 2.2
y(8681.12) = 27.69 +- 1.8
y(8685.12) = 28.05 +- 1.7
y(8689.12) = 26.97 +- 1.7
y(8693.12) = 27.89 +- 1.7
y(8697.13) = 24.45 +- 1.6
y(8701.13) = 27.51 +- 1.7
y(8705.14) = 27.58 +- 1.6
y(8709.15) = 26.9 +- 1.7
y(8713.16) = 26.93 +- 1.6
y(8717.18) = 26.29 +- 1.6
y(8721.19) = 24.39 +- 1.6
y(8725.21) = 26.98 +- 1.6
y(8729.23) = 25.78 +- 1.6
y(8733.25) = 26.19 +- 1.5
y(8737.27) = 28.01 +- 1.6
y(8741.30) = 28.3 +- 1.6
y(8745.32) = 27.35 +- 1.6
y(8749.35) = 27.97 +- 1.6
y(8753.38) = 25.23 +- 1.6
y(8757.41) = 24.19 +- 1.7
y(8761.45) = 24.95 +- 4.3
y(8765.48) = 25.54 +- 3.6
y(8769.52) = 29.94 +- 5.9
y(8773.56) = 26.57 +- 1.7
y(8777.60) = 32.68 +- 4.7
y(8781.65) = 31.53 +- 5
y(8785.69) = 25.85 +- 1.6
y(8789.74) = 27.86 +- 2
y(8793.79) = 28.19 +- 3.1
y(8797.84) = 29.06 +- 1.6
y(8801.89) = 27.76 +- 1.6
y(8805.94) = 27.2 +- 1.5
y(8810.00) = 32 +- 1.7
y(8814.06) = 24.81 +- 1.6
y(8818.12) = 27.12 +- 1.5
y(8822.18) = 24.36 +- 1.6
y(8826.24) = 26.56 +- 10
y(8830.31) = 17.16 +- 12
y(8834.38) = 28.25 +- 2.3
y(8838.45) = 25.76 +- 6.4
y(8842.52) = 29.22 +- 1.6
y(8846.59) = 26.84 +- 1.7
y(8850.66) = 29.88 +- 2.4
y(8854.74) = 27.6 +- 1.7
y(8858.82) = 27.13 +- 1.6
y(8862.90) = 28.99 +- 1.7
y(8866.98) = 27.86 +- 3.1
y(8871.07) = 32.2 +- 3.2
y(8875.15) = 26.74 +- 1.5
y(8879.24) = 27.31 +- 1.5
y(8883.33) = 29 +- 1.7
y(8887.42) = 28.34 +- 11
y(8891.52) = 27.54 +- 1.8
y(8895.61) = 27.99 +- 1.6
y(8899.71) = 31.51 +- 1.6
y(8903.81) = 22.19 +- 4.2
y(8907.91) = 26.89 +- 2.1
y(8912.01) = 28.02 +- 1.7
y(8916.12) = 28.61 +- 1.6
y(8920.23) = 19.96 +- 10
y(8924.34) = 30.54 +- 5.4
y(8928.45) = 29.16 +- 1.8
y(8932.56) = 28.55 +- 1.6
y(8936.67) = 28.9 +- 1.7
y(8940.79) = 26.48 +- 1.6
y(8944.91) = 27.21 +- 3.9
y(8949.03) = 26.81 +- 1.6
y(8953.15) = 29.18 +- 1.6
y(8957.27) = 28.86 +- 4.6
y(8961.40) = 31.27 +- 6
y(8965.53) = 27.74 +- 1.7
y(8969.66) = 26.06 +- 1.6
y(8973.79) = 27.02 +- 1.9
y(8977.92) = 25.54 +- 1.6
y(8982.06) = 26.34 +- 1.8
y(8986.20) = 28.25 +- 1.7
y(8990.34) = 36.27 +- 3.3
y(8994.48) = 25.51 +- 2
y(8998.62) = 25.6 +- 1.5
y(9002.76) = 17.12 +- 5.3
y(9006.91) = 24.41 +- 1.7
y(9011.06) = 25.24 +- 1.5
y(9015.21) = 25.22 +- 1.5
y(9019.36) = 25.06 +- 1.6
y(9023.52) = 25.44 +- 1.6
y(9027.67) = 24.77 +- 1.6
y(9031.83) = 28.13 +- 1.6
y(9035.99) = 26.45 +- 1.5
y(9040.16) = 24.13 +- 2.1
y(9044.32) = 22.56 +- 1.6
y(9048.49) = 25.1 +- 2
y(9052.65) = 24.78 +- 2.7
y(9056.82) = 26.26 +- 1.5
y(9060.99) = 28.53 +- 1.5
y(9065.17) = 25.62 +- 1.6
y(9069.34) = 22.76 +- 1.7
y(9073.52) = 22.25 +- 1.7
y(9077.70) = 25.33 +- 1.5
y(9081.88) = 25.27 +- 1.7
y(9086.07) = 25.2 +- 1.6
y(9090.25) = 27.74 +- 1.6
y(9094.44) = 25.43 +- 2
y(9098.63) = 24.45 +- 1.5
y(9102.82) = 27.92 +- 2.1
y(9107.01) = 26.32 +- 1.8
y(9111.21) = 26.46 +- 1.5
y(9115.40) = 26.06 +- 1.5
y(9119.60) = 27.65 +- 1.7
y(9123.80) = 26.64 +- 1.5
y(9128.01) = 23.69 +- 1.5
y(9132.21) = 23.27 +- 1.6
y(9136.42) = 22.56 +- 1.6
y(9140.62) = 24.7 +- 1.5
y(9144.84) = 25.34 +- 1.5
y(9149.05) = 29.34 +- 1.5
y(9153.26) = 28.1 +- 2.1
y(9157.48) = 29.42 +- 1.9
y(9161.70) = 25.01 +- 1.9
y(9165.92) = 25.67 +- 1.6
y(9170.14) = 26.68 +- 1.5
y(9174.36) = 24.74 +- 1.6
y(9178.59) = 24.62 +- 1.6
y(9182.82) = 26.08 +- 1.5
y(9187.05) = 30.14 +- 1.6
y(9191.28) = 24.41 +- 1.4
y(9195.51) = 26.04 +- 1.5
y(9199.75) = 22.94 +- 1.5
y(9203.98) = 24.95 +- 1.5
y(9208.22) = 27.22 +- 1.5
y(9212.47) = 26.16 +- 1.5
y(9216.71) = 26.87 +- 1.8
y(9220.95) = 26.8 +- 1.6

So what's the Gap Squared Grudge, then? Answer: 2.3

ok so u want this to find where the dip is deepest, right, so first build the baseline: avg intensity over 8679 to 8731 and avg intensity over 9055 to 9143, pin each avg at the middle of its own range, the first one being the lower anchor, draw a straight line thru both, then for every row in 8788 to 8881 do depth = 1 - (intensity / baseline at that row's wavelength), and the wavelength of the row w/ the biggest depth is 8830.31 A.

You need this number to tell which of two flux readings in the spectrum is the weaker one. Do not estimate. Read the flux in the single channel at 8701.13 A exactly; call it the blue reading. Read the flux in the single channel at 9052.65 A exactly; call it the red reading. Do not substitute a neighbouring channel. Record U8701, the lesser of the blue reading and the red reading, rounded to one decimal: 24.8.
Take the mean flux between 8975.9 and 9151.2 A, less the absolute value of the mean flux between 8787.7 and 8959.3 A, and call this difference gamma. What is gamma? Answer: -1.9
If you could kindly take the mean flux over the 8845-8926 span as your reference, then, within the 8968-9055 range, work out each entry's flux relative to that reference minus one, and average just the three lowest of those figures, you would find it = -0.23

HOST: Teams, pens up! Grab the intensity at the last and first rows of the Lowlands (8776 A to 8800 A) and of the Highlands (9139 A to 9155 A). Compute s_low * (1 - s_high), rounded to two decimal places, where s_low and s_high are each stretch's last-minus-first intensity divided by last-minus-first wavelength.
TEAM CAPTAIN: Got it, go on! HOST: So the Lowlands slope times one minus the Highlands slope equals -0.13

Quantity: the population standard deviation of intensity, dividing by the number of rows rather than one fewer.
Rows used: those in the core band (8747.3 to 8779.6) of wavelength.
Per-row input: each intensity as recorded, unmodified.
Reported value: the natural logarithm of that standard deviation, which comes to 1.0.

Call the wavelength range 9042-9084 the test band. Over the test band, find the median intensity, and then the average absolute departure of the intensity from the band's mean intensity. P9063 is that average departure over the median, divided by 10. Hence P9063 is 0.0056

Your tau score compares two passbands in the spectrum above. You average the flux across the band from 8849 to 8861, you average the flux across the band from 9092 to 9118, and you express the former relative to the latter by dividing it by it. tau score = 1.08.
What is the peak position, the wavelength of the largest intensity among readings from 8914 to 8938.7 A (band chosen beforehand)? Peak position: 8924.34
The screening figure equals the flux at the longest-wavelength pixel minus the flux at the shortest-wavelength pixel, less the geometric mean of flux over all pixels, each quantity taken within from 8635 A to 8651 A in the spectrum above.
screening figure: -17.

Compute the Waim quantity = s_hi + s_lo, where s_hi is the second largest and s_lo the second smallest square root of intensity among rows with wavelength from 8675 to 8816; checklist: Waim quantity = 10.60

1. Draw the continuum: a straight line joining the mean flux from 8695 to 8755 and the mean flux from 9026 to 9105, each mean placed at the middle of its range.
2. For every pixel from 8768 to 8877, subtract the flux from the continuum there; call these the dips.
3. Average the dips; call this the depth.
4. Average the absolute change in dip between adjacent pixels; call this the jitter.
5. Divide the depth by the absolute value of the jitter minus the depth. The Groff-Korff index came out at -0.30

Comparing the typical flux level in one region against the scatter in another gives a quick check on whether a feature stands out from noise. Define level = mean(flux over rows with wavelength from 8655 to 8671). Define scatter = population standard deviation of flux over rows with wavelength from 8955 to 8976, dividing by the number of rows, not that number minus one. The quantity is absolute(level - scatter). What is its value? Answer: 27.3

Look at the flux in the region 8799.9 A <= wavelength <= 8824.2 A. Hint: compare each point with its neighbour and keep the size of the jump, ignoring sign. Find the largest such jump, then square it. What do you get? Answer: 52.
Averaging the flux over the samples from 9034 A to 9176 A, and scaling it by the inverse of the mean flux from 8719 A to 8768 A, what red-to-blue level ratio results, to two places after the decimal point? 0.98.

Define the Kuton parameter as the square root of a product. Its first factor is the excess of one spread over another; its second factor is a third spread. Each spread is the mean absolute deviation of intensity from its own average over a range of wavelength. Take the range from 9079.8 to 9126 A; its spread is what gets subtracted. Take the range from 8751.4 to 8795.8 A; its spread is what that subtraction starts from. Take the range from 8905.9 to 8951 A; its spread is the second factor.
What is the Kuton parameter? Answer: 1.6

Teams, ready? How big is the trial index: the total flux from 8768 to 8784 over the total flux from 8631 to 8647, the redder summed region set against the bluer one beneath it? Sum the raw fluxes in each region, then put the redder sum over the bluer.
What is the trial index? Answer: 1.22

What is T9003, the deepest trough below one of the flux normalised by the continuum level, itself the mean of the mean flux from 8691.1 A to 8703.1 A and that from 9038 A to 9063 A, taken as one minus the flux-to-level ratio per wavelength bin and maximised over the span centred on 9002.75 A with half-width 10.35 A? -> 0.34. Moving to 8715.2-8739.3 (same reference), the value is 0.06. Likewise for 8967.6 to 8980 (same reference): 0.01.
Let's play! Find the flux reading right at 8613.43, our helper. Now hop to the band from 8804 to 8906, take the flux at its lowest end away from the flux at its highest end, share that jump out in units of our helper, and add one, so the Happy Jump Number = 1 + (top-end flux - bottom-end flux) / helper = 0.82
